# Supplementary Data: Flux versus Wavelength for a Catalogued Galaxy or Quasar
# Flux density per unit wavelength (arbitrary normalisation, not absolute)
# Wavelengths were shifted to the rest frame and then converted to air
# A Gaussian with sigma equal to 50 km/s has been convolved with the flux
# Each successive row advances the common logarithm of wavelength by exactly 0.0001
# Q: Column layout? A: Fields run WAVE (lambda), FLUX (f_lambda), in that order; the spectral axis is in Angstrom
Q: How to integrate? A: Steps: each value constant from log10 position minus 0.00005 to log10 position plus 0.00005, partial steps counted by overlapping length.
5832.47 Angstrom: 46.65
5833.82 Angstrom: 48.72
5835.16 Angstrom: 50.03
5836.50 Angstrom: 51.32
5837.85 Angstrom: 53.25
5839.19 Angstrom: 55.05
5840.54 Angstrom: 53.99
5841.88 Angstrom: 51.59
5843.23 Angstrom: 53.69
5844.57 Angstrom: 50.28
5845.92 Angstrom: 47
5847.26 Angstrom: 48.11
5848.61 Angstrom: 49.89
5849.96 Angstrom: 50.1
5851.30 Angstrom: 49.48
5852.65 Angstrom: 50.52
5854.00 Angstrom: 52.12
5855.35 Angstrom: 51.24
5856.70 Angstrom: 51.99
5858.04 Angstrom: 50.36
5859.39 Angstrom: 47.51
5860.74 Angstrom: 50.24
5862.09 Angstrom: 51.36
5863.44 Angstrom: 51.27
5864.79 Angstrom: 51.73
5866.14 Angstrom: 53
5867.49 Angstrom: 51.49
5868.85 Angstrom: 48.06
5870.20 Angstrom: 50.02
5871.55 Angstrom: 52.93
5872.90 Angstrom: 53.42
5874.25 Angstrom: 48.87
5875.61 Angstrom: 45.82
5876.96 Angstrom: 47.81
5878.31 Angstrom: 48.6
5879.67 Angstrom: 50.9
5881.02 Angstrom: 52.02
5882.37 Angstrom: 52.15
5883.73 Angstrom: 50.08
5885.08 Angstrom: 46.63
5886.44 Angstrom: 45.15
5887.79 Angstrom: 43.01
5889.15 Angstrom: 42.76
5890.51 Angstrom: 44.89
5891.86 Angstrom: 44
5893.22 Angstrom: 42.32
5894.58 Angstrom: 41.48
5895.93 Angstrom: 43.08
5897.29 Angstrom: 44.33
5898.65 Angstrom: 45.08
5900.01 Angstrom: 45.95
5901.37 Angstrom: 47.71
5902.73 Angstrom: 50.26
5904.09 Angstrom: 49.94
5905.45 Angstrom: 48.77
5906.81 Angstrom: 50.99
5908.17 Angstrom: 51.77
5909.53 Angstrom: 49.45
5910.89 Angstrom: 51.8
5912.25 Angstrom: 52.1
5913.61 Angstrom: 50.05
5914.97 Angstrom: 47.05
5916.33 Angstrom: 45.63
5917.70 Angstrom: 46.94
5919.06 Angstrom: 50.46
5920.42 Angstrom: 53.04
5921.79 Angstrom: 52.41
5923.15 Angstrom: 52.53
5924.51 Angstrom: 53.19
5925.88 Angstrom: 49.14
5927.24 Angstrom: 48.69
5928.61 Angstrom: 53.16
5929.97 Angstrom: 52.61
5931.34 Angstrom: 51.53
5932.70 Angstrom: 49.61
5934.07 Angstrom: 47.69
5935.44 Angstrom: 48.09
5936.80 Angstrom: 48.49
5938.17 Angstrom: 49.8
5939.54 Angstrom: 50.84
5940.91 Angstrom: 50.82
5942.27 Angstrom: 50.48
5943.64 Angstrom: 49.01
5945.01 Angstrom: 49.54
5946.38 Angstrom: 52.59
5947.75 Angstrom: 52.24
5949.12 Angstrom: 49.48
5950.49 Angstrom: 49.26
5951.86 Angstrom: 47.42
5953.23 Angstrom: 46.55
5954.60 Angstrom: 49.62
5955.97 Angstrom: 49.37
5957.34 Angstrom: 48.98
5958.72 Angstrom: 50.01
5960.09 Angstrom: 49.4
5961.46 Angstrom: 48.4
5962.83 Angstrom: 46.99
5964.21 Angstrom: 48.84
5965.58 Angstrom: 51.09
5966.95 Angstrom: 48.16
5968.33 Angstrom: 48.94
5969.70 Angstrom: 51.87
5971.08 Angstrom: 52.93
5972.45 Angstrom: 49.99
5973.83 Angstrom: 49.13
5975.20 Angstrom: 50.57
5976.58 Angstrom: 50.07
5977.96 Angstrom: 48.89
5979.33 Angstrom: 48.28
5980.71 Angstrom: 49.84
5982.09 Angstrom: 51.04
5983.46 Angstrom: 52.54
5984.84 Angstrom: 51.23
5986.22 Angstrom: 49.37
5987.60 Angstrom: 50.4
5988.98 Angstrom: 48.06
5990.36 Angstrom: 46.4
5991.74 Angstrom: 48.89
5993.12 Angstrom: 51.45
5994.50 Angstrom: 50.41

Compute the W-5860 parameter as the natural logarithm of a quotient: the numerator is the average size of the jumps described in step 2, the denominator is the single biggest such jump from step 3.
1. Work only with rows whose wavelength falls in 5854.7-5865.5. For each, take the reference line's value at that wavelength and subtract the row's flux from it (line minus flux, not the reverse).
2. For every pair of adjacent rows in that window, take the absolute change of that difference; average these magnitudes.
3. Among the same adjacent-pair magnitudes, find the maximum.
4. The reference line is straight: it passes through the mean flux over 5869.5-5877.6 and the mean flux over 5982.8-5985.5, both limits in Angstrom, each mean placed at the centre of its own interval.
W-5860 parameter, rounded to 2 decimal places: -0.74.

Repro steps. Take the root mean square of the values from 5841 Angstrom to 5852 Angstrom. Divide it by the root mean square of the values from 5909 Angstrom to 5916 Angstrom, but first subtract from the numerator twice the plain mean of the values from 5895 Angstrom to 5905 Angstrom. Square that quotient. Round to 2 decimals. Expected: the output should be 0.74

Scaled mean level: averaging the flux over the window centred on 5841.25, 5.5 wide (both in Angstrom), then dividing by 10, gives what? 5.36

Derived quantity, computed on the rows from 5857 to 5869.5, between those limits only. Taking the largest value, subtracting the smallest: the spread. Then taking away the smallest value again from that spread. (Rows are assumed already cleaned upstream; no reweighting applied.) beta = -42.0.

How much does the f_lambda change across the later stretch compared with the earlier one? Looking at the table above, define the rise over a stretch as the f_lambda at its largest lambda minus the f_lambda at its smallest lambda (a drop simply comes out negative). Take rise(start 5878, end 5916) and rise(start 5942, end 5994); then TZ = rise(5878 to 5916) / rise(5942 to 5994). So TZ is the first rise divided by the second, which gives -1.6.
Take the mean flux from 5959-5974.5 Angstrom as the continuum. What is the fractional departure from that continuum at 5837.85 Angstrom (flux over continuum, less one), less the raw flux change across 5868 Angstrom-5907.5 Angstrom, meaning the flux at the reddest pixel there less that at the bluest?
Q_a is -3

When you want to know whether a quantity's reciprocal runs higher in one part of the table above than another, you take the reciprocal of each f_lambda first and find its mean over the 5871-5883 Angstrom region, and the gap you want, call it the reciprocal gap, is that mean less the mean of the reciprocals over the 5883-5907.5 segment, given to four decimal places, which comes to -0.0019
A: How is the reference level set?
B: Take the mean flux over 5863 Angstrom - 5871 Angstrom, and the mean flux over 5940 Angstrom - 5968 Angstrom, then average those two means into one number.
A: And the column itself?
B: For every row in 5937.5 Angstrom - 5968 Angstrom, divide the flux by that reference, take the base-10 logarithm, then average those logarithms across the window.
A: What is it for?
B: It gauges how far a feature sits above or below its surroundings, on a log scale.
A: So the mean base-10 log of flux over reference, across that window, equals -0.006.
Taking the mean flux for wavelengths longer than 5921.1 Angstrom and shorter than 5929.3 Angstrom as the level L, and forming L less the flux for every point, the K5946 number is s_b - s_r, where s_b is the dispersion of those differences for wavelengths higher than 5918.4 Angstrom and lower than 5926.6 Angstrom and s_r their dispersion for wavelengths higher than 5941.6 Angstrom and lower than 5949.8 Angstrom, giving 0.1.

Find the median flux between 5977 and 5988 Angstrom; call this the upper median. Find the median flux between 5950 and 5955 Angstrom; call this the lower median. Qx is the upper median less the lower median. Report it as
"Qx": 1.8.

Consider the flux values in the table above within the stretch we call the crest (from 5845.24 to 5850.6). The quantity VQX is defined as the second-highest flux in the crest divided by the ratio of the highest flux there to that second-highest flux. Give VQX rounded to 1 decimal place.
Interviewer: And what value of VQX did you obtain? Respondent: 49.7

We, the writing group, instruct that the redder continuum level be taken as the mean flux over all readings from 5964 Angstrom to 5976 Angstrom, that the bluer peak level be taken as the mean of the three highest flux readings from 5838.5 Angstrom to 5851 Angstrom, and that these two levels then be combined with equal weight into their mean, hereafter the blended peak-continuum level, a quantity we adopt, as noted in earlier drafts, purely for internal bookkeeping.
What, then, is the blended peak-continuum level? 52.2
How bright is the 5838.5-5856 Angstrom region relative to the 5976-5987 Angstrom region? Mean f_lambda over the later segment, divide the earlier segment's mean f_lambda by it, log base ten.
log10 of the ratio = 0.0073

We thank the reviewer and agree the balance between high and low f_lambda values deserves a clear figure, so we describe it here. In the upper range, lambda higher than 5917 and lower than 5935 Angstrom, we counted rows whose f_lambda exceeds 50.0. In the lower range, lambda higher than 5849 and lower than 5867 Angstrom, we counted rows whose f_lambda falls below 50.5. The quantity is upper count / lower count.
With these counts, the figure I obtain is 1.6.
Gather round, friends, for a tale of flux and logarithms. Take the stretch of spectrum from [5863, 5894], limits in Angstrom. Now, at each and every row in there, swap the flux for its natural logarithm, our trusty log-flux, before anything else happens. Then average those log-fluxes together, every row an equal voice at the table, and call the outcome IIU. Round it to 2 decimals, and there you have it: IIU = 3.88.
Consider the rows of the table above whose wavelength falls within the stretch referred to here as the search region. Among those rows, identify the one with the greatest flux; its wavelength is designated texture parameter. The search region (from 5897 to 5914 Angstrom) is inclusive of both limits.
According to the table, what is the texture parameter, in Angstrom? 5912.25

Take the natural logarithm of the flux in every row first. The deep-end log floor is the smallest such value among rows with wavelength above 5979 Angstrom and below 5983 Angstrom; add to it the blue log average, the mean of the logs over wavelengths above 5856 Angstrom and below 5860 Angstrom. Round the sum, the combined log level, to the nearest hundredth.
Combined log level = 7.79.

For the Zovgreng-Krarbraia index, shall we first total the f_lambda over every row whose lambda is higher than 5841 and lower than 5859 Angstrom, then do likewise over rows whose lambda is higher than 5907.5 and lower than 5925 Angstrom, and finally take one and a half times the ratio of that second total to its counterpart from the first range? 1.50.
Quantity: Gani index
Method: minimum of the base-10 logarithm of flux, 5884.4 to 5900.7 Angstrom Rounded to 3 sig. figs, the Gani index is 1.62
